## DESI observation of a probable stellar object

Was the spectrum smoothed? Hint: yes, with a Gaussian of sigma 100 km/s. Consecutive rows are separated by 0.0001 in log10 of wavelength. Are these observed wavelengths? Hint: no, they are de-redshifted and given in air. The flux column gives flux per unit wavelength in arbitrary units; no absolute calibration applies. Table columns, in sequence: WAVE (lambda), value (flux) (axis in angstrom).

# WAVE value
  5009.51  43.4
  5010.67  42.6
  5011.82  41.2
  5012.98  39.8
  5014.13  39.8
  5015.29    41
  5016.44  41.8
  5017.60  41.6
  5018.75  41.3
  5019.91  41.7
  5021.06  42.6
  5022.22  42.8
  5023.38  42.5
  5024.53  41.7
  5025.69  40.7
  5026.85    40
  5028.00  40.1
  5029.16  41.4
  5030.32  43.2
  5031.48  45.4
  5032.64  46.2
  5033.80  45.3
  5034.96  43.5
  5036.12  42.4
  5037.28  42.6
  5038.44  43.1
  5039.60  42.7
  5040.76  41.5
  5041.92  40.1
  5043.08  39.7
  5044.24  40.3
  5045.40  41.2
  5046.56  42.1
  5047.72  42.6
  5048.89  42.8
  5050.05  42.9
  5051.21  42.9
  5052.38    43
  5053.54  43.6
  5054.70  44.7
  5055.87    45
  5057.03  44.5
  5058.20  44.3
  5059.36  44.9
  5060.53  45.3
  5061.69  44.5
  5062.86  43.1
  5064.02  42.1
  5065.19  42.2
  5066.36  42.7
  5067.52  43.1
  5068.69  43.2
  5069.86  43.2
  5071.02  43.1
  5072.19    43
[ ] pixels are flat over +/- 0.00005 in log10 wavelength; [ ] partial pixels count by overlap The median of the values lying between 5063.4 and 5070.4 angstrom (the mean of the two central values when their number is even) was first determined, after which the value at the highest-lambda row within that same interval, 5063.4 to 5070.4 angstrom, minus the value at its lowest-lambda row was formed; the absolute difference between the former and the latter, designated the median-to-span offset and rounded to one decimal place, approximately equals 41.8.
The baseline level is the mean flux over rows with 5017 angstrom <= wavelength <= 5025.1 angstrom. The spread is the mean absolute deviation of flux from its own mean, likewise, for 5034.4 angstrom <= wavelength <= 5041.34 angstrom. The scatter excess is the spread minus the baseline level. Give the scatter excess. -41.6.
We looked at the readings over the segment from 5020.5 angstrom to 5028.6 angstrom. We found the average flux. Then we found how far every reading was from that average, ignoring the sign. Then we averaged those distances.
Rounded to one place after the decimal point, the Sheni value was 1.0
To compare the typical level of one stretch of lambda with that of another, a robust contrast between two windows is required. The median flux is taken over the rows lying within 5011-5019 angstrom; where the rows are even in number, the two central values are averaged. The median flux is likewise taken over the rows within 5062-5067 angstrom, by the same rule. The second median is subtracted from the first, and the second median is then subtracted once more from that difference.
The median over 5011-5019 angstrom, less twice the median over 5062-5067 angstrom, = -43.7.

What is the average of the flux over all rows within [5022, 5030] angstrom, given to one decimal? 41.3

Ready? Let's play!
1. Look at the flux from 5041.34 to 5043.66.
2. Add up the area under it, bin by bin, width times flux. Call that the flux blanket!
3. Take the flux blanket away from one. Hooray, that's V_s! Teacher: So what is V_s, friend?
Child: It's -92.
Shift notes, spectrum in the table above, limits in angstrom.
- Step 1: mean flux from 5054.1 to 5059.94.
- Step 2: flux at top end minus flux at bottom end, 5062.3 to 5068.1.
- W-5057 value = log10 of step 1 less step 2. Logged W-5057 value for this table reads 1.65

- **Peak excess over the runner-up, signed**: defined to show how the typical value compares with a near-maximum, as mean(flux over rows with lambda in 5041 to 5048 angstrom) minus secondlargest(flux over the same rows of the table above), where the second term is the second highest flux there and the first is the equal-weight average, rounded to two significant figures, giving -1.1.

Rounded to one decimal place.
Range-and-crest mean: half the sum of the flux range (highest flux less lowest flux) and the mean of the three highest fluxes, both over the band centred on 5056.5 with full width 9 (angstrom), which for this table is 23.7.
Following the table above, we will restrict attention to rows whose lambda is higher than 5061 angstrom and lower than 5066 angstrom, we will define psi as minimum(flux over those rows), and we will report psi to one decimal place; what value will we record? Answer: 42.1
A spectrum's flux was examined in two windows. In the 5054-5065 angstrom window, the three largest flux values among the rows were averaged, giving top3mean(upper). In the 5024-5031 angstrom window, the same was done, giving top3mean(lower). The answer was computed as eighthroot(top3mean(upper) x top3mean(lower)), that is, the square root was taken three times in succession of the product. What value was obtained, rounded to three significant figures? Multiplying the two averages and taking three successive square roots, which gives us 2.57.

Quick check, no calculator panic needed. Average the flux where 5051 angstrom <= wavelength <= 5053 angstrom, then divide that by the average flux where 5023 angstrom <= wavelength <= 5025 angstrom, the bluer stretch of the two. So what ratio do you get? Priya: 1.02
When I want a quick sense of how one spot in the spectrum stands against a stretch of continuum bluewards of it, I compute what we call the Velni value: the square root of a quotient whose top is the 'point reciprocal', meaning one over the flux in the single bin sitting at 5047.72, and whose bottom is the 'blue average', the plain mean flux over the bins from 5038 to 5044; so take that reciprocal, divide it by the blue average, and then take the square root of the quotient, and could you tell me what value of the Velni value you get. 0.0238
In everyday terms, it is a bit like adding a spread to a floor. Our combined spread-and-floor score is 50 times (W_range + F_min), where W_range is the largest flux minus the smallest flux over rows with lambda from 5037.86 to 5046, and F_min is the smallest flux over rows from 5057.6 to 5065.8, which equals 2275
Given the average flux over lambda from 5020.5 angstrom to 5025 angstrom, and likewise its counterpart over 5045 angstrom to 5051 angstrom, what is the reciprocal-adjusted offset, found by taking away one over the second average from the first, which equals 42.4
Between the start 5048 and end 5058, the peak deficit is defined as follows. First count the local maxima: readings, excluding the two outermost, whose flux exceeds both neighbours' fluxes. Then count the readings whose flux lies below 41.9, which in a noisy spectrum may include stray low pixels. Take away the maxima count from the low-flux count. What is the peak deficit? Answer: -1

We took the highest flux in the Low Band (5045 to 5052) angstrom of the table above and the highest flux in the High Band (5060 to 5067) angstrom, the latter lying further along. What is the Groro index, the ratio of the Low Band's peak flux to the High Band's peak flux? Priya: 0.95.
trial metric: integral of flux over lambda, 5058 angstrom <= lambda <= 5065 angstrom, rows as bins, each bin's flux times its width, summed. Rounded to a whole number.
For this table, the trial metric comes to 308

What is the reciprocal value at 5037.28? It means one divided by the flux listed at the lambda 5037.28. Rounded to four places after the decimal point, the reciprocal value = 0.0235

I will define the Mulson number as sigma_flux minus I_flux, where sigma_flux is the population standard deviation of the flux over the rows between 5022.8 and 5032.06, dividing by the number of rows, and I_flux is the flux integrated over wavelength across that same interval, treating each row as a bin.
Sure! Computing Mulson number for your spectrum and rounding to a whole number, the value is -386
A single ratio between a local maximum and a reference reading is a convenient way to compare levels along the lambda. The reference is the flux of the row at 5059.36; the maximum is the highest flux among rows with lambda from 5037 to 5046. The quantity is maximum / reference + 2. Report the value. 2.96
